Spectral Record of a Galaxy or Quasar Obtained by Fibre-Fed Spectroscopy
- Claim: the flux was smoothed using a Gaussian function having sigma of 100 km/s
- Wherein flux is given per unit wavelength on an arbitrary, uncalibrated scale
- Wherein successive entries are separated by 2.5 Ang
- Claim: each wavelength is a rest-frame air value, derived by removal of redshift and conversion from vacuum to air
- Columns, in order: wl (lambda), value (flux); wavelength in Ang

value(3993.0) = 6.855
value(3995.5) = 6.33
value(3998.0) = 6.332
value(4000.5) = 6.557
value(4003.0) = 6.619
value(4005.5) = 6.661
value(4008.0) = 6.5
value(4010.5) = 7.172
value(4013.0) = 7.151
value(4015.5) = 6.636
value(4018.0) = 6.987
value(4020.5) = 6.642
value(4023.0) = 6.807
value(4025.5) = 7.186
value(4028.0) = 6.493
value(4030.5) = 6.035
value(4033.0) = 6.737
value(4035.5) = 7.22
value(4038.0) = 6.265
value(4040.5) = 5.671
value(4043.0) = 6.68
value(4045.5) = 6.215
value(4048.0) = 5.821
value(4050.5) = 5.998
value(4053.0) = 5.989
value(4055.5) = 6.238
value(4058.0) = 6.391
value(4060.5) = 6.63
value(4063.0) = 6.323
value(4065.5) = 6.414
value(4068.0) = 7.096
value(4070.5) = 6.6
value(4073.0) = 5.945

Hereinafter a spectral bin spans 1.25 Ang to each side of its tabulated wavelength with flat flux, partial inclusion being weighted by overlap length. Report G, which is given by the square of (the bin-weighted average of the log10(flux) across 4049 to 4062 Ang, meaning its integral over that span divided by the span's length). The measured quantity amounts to 0.632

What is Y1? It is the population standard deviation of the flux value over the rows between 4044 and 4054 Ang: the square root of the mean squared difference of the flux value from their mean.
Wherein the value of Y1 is 0.14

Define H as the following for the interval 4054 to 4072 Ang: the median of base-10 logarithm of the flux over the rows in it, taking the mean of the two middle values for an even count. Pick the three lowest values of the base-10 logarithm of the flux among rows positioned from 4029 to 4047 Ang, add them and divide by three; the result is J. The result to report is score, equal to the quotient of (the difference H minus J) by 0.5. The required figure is 0.062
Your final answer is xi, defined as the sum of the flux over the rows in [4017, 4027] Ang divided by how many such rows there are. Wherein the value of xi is 6.9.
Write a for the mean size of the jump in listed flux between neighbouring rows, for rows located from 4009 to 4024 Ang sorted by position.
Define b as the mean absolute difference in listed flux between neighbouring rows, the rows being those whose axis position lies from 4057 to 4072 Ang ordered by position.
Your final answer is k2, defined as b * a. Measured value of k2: 0.10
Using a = 0.28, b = 0.4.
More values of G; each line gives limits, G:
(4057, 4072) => 0.668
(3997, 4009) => 0.665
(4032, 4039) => 0.687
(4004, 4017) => 0.695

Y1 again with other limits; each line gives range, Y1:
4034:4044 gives 0.57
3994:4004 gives 0.13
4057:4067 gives 0.11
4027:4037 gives 0.43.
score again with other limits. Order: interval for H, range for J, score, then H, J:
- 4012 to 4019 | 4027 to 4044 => 0.134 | 0.844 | 0.777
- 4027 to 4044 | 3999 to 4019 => -0.009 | 0.812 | 0.817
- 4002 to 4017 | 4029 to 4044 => 0.091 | 0.823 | 0.777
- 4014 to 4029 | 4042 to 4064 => 0.108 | 0.828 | 0.773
